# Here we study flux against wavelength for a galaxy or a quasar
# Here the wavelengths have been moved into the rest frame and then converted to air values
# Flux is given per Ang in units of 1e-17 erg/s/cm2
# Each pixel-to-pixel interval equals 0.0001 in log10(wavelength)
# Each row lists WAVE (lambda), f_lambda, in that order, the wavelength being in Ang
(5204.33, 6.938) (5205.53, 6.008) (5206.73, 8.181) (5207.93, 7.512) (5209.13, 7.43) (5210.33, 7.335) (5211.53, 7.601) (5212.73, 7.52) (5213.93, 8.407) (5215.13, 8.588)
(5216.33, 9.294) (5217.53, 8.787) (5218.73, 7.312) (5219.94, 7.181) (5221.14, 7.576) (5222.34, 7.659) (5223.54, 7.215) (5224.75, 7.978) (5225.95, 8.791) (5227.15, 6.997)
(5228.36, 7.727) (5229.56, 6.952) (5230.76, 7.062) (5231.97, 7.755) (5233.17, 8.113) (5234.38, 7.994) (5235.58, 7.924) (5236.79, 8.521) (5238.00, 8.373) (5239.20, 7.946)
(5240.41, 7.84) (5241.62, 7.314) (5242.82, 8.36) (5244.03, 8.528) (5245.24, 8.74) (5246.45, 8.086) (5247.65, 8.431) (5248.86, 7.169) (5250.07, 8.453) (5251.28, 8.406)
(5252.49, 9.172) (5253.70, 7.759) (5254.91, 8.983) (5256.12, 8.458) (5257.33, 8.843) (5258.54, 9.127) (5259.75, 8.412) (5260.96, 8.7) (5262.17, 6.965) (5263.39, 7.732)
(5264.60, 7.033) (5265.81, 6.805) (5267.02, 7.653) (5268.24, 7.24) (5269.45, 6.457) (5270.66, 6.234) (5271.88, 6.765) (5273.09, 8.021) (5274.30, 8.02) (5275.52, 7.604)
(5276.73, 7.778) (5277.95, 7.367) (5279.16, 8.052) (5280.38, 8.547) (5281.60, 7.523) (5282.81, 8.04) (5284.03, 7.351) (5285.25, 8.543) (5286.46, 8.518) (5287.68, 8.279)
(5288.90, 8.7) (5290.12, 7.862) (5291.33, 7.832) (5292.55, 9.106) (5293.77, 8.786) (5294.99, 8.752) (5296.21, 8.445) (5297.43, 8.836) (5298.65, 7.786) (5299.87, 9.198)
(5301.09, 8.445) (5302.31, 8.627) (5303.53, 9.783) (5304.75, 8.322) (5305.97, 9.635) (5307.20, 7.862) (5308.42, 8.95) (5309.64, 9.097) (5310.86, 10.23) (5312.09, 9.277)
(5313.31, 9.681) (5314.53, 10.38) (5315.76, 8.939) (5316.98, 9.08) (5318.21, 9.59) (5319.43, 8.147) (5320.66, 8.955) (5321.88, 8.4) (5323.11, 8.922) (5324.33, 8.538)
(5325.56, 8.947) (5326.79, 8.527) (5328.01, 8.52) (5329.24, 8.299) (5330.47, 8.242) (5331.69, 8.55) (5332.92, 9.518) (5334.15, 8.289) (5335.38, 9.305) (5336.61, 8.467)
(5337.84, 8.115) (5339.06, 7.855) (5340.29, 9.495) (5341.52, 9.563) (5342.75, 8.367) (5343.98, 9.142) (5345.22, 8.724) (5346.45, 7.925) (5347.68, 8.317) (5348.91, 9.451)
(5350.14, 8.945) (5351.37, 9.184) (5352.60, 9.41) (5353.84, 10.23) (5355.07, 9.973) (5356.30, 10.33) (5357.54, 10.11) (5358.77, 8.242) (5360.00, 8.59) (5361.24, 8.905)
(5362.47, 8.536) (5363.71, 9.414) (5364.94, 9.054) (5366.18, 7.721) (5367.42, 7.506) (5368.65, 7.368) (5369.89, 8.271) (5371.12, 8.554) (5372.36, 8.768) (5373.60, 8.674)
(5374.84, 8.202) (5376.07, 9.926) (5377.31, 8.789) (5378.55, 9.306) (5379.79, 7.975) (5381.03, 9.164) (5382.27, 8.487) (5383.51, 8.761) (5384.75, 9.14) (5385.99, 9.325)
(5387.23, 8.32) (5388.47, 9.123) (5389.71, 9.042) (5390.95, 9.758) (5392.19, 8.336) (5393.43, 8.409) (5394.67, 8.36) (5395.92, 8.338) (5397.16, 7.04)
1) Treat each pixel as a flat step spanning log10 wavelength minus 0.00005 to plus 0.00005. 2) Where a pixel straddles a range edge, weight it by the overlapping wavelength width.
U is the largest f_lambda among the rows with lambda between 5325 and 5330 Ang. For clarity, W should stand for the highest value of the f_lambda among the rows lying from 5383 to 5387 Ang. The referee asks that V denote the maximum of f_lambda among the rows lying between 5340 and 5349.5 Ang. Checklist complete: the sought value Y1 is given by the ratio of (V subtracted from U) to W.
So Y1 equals -0.07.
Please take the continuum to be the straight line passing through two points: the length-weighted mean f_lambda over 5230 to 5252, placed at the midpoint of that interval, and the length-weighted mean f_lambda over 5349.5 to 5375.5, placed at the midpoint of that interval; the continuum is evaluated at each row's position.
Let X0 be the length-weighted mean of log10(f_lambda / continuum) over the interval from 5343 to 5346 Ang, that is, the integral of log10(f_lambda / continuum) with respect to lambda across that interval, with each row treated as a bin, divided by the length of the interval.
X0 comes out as 0.003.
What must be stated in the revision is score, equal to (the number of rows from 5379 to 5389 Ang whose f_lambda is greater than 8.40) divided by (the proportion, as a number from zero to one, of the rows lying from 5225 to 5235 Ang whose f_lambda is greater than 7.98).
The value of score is 16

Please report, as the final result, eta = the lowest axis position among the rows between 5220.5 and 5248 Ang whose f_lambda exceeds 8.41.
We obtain 5225.95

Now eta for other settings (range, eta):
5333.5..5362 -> 5335.38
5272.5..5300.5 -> 5280.38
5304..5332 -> 5305.97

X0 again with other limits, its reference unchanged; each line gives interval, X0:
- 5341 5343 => 0.015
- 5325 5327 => 0.008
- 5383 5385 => -0.004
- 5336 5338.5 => -0.021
